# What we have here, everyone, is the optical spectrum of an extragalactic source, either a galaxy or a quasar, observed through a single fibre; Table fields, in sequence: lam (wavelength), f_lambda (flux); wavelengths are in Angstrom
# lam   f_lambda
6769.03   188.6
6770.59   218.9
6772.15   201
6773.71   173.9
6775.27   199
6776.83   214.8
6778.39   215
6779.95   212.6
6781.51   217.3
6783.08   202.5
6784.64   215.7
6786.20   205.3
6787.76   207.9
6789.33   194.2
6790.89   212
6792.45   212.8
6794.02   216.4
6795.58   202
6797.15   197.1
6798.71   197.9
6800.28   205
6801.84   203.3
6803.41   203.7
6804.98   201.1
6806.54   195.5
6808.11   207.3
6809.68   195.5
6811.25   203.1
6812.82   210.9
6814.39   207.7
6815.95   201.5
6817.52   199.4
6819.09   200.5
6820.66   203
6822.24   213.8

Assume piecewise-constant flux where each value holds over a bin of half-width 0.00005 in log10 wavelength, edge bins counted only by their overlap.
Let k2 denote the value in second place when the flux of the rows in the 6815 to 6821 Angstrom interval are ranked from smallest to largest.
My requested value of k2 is 200.5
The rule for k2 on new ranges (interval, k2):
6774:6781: 212.6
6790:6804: 197.9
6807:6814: 203.1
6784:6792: 205.3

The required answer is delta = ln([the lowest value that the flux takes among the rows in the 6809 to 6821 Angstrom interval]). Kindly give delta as 5.28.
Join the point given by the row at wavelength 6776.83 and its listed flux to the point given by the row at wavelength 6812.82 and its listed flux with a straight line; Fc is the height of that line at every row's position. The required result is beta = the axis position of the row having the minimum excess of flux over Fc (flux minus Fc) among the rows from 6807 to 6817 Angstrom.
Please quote 6809.68 Angstrom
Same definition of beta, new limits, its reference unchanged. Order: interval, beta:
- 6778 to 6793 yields 6789.33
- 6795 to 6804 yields 6797.15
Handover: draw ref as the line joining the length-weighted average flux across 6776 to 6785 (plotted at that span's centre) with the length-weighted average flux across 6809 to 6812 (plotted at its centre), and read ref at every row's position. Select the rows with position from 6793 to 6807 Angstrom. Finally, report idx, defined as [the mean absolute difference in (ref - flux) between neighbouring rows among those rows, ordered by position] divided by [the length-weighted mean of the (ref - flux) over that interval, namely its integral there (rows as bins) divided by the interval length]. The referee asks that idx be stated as 3.8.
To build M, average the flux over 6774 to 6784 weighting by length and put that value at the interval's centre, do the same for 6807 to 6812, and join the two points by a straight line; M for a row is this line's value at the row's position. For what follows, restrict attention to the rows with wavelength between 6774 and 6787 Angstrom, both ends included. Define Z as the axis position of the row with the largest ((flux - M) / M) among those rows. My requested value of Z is 6781.51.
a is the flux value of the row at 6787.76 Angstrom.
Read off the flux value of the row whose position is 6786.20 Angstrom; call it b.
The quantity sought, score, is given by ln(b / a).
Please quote -0.013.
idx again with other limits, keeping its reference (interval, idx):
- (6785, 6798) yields 5.4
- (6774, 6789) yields 2.1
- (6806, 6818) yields -1.7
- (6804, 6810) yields 18.4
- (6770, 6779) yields 1.4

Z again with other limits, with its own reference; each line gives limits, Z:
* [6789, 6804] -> 6794.02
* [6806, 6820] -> 6812.82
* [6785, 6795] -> 6794.02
